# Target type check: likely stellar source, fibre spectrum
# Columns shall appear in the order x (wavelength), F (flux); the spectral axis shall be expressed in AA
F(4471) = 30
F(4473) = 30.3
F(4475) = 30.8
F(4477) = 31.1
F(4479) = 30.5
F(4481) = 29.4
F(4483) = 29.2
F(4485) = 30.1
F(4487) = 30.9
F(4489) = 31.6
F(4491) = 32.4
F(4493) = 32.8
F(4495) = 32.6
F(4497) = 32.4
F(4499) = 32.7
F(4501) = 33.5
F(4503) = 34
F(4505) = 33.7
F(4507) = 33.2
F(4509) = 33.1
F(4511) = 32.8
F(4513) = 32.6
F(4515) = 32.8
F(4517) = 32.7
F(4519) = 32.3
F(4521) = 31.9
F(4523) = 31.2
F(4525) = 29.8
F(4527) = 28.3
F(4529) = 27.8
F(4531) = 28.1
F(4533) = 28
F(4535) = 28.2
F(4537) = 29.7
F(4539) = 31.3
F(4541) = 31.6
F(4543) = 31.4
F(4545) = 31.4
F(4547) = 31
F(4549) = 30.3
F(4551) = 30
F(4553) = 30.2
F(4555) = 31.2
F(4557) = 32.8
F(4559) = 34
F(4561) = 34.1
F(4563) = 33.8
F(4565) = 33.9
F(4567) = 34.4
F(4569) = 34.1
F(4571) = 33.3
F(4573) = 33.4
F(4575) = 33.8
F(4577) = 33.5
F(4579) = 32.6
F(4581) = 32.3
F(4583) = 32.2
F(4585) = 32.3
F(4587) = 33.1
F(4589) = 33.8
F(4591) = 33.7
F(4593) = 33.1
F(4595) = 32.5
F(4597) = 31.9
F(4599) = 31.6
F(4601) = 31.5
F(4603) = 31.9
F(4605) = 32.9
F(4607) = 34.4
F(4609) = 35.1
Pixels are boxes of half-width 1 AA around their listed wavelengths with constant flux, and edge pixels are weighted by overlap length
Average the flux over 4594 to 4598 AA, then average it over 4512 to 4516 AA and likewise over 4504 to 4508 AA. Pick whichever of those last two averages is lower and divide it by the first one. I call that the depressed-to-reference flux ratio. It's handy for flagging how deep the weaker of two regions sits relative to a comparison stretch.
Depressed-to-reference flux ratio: 1.02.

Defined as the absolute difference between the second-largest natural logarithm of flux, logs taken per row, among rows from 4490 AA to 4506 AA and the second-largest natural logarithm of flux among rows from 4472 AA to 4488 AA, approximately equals 0.09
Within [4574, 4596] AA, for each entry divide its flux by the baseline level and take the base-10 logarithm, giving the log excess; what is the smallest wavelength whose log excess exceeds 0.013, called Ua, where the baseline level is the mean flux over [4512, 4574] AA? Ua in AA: 4575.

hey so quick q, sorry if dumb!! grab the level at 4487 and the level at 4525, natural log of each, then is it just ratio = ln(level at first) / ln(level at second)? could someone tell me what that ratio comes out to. 1.01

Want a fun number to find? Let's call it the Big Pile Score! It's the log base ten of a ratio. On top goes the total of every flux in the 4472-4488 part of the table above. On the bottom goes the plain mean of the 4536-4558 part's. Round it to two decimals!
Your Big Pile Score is 0.89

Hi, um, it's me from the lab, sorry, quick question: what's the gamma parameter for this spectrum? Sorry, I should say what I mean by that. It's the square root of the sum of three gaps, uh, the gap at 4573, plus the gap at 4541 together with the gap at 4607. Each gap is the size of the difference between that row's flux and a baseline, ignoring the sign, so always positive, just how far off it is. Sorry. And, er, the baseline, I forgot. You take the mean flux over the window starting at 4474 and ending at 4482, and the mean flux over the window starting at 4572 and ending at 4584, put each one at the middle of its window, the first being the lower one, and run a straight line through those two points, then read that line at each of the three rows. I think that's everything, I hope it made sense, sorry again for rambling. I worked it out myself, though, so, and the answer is 1.3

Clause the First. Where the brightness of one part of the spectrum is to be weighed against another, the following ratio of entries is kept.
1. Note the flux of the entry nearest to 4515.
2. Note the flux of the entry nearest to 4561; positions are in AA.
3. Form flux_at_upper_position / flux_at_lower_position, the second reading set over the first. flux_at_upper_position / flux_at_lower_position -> 1.04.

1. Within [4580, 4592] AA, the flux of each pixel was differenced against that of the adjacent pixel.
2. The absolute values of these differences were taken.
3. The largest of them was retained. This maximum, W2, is 0.80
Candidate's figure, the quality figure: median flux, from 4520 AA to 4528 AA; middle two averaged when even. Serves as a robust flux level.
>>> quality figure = 30.5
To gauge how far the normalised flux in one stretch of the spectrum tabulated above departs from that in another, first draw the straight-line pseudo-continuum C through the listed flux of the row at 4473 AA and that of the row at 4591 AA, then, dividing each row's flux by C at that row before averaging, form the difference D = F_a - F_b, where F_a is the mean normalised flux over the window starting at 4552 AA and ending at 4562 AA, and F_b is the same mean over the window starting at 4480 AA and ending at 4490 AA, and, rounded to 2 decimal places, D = 0.01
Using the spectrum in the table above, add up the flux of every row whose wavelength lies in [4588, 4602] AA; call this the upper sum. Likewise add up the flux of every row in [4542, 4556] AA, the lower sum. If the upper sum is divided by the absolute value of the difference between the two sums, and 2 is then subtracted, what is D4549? 16.1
